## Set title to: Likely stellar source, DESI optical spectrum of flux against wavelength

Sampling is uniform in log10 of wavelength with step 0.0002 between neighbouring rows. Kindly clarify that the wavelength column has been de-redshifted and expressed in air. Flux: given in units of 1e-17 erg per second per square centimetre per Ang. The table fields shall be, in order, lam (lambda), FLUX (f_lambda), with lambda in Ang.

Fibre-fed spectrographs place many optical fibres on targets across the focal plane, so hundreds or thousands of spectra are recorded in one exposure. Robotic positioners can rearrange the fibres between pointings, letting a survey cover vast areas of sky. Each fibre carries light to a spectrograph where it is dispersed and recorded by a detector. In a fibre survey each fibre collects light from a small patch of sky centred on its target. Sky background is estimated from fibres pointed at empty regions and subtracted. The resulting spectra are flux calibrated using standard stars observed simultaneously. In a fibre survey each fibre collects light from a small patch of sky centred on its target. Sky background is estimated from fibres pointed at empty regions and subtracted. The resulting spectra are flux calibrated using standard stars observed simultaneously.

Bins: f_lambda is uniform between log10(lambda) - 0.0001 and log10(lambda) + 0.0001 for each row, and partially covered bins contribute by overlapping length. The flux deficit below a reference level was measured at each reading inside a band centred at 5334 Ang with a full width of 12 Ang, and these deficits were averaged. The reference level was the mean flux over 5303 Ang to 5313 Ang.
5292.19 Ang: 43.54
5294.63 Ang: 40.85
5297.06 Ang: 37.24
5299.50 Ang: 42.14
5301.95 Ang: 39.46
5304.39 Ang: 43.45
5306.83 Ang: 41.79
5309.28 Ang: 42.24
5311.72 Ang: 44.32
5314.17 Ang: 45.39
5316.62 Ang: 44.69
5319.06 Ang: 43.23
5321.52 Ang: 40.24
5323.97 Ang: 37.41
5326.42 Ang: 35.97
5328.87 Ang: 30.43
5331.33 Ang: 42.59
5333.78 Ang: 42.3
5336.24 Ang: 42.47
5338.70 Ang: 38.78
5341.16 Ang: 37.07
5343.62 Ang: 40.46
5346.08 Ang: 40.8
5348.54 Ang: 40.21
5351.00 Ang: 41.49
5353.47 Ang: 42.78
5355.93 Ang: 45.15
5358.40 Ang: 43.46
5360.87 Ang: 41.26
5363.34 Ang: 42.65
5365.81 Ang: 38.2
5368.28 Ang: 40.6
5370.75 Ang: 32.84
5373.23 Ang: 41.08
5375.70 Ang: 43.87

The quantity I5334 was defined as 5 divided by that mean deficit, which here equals 1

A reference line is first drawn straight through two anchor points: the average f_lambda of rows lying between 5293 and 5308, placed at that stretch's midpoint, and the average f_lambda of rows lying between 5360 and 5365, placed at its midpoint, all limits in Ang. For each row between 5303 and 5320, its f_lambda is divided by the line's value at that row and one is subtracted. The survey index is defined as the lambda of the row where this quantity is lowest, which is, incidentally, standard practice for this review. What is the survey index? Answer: 5306.83 Ang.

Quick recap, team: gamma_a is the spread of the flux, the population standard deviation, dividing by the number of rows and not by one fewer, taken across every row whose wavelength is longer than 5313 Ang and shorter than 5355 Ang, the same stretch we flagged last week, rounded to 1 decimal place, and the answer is 3.5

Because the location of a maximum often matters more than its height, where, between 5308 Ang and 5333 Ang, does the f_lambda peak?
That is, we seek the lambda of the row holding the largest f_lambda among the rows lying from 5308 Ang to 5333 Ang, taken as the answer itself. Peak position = 5314.17 Ang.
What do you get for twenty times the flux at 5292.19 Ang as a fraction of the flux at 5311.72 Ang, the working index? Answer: 19.6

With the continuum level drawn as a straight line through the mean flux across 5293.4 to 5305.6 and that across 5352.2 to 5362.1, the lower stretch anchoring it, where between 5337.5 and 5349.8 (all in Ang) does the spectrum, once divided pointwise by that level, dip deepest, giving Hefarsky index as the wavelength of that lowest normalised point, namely 5341.16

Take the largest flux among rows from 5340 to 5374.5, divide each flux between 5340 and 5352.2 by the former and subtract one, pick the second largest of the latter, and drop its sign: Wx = 0.10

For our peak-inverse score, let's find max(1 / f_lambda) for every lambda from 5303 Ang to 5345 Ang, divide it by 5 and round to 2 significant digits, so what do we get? 0.0066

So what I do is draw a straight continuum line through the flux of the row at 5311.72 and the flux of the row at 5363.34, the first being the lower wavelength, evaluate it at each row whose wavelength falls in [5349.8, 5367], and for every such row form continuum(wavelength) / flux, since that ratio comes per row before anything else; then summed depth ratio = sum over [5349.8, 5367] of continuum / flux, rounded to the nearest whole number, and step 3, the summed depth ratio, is 7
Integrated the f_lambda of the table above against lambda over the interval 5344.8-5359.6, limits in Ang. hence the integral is 626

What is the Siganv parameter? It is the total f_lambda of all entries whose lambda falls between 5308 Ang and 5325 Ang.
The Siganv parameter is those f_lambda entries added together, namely 298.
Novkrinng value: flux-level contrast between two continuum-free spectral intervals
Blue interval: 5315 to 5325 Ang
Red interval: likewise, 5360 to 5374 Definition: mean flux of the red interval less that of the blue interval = -2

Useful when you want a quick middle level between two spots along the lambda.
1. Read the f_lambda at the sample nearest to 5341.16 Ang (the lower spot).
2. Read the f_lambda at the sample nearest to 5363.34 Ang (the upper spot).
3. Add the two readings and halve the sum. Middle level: 40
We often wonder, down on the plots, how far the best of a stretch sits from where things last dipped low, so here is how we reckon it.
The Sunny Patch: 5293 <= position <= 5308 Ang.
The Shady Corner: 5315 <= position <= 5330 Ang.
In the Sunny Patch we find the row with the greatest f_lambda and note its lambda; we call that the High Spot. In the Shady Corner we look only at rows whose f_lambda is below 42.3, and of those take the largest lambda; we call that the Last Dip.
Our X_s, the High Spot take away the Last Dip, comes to -24.5 Ang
